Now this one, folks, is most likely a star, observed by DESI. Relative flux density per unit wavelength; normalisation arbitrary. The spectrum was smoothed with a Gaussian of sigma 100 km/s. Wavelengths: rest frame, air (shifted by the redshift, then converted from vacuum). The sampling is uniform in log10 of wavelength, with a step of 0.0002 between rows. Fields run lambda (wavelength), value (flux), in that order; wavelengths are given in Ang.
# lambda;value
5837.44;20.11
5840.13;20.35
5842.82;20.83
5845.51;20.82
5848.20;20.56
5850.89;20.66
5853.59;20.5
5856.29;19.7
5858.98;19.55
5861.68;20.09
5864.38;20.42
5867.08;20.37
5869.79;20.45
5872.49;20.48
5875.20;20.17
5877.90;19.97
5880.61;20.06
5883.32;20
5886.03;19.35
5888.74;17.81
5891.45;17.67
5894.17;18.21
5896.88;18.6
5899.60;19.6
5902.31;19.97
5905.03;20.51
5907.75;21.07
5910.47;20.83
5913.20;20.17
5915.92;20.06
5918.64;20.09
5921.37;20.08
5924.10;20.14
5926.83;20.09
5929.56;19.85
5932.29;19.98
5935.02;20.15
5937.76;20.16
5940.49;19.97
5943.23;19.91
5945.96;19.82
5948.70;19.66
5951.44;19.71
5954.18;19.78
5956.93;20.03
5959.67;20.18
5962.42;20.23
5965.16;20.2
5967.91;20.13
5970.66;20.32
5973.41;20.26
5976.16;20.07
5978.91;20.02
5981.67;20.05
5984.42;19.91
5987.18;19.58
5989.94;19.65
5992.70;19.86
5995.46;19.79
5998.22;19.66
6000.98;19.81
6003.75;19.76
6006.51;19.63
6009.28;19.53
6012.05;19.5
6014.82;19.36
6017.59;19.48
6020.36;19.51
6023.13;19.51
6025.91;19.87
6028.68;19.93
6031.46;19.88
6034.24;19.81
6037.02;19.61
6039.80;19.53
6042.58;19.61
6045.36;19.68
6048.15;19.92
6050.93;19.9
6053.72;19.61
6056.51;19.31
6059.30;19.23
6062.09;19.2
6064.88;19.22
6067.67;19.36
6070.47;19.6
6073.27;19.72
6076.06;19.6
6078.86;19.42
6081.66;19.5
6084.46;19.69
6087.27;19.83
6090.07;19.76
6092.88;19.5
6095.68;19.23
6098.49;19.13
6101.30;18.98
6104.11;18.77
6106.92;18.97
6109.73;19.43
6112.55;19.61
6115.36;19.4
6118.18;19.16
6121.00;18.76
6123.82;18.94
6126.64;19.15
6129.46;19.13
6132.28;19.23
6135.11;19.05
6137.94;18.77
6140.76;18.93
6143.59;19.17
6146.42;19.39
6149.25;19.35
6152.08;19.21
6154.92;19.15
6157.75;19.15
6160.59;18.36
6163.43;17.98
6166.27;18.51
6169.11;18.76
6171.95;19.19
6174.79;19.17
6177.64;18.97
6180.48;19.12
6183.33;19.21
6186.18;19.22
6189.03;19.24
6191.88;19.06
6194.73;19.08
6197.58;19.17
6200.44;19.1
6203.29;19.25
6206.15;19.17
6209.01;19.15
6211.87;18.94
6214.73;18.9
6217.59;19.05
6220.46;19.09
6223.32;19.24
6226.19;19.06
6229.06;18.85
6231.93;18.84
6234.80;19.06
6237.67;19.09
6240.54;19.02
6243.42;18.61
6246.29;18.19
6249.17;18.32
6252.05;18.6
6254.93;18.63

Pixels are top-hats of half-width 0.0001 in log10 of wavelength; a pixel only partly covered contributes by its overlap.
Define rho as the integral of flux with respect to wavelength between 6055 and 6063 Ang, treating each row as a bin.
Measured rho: 154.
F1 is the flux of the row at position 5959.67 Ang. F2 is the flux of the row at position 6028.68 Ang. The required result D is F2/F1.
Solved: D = 0.99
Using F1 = 20.18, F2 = 19.93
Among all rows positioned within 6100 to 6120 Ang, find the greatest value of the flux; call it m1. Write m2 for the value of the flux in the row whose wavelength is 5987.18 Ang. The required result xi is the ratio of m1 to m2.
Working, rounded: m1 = 19.61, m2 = 19.58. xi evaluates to 1.00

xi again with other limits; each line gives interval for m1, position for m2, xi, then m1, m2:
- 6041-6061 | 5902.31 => 1.00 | 19.92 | 19.97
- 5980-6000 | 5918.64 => 1.00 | 20.05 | 20.09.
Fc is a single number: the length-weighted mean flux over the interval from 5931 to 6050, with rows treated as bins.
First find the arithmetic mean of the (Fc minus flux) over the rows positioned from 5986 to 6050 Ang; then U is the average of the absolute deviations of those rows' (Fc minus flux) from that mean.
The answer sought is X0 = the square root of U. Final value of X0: 0.37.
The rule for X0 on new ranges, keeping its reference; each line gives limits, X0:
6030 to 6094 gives 0.42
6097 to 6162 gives 0.45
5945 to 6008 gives 0.45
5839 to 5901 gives 0.84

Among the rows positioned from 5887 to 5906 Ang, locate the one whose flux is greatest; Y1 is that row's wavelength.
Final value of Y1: 5905.03 Ang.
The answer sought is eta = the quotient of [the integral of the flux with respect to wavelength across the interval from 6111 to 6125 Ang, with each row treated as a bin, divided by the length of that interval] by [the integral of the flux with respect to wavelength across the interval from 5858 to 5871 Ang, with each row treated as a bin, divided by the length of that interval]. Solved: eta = 0.95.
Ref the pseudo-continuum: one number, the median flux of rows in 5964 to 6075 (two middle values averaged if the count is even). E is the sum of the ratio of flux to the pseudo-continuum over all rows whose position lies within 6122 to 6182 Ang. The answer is 20.3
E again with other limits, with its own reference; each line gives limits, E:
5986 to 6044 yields 21.0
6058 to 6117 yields 20.7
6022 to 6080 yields 20.9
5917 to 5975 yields 21.4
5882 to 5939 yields 21.1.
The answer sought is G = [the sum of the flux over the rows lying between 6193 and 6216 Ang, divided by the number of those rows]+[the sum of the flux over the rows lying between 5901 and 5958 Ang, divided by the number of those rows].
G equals 39.2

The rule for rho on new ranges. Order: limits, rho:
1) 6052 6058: 117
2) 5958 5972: 283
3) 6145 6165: 379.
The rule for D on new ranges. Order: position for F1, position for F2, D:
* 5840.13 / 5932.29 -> 0.98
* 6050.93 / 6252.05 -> 0.93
